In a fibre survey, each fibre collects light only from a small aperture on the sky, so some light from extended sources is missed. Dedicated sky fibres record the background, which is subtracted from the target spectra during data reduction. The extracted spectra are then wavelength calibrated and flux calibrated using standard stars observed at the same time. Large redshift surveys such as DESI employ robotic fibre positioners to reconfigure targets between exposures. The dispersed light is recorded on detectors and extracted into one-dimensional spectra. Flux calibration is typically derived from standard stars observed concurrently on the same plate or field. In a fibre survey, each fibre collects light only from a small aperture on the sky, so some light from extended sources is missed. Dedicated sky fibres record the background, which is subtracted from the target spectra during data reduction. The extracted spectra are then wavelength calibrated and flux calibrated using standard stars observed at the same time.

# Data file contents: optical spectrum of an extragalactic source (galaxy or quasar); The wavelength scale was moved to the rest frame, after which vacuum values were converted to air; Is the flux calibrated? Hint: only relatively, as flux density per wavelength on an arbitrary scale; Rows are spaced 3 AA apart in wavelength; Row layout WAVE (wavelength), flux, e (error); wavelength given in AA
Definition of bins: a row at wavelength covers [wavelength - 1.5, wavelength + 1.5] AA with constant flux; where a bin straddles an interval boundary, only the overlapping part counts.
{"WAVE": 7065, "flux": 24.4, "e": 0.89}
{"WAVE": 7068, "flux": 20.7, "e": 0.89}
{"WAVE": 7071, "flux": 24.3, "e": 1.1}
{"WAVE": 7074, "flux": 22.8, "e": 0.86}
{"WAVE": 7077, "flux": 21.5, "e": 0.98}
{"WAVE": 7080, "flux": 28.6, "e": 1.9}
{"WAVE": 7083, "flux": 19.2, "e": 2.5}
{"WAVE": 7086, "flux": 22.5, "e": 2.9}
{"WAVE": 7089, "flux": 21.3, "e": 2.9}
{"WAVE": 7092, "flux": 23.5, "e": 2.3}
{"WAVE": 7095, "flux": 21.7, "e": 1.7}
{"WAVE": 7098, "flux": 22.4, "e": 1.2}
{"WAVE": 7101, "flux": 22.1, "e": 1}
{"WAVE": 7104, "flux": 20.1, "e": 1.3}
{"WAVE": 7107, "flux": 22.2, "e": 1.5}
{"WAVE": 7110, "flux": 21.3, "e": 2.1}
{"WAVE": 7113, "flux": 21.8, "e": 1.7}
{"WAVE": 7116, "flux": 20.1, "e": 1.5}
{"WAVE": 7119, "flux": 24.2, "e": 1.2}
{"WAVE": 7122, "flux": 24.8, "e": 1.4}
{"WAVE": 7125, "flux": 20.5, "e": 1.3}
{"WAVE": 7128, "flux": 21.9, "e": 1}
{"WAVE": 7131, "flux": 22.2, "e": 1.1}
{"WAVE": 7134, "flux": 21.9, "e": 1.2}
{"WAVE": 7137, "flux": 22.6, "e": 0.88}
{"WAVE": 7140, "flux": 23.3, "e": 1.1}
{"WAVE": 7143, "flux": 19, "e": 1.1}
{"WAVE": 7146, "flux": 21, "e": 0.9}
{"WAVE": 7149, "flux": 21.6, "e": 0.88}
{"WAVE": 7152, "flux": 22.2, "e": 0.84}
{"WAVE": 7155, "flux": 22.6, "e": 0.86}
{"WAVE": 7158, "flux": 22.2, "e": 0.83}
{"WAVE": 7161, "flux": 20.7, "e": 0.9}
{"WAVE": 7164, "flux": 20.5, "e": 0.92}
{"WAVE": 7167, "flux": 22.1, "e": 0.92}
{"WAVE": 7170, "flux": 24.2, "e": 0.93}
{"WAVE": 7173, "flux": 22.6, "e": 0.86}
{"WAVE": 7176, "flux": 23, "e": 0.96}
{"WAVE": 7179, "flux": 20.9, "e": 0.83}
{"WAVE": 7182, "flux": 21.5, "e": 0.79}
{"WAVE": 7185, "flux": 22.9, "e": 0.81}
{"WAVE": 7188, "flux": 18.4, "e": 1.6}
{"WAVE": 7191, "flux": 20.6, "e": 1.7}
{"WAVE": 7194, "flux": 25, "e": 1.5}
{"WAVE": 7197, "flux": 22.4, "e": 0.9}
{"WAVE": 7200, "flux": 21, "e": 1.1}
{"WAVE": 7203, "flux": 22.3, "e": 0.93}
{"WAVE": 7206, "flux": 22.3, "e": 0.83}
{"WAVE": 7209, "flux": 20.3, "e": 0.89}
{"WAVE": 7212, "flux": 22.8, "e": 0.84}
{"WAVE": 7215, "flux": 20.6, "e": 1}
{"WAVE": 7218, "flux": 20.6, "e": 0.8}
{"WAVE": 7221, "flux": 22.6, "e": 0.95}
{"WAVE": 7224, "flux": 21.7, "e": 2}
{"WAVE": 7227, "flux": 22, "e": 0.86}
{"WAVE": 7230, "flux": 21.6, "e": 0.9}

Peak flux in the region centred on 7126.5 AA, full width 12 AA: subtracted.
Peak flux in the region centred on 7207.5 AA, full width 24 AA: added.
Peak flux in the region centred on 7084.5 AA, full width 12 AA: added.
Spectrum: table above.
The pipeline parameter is 27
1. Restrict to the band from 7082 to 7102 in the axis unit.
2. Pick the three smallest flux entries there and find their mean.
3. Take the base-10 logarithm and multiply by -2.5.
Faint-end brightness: -3.29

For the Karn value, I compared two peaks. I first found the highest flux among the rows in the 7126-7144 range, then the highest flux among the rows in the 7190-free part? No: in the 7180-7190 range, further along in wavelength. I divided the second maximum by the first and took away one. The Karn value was -0.02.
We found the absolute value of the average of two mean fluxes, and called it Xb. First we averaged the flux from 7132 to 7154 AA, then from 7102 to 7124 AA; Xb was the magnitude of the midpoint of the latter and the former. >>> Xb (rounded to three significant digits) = 21.9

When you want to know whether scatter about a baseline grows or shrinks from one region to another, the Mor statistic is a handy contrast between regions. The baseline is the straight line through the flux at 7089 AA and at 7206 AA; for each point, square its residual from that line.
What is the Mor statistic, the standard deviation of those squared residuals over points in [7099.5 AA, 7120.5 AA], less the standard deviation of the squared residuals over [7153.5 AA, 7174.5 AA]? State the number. 0.7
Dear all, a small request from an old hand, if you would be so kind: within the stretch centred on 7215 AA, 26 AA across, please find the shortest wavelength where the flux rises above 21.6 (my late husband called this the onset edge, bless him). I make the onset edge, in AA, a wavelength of 7203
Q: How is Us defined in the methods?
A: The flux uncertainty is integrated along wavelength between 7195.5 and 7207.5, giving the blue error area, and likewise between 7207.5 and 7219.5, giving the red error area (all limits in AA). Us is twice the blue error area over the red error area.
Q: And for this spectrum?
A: 2.1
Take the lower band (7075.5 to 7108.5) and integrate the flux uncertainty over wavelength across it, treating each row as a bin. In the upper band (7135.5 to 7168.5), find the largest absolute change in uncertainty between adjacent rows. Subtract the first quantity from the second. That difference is -60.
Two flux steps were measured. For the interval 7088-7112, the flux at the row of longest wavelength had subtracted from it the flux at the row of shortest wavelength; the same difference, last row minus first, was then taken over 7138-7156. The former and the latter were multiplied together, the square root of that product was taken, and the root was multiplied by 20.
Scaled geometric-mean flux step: 0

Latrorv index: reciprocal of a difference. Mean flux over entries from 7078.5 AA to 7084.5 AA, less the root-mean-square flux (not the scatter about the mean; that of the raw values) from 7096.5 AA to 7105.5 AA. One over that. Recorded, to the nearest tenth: 0.4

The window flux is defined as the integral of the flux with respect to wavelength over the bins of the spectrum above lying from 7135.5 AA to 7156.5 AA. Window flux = 457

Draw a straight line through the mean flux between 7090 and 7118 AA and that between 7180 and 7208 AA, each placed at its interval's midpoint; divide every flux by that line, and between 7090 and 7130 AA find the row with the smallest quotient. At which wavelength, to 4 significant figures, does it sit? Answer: 7116 AA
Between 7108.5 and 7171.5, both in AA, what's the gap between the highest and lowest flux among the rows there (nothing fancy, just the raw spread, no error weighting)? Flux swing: 5.8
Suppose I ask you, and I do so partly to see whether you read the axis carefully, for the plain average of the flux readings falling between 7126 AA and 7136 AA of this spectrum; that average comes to 22.0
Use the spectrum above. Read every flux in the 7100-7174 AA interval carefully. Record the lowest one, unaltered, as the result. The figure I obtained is 19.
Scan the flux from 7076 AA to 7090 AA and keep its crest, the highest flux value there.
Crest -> 28.6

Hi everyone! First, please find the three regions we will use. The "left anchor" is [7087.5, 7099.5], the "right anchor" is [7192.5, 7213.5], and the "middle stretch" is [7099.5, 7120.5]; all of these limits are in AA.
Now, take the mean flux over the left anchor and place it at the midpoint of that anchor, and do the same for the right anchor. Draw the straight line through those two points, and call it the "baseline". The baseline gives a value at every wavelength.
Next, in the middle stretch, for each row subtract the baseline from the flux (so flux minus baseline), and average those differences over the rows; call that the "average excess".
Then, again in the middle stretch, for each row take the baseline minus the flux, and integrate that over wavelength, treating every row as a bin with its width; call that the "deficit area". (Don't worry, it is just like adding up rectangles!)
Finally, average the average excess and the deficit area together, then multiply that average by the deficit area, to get 64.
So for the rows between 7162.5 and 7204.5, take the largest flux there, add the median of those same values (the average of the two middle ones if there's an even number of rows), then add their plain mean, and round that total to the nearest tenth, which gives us 69.2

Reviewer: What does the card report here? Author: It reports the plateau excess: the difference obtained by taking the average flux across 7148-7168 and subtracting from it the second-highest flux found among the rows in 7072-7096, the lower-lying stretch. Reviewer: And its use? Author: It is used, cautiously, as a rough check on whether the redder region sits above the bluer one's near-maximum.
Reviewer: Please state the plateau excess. -1.8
